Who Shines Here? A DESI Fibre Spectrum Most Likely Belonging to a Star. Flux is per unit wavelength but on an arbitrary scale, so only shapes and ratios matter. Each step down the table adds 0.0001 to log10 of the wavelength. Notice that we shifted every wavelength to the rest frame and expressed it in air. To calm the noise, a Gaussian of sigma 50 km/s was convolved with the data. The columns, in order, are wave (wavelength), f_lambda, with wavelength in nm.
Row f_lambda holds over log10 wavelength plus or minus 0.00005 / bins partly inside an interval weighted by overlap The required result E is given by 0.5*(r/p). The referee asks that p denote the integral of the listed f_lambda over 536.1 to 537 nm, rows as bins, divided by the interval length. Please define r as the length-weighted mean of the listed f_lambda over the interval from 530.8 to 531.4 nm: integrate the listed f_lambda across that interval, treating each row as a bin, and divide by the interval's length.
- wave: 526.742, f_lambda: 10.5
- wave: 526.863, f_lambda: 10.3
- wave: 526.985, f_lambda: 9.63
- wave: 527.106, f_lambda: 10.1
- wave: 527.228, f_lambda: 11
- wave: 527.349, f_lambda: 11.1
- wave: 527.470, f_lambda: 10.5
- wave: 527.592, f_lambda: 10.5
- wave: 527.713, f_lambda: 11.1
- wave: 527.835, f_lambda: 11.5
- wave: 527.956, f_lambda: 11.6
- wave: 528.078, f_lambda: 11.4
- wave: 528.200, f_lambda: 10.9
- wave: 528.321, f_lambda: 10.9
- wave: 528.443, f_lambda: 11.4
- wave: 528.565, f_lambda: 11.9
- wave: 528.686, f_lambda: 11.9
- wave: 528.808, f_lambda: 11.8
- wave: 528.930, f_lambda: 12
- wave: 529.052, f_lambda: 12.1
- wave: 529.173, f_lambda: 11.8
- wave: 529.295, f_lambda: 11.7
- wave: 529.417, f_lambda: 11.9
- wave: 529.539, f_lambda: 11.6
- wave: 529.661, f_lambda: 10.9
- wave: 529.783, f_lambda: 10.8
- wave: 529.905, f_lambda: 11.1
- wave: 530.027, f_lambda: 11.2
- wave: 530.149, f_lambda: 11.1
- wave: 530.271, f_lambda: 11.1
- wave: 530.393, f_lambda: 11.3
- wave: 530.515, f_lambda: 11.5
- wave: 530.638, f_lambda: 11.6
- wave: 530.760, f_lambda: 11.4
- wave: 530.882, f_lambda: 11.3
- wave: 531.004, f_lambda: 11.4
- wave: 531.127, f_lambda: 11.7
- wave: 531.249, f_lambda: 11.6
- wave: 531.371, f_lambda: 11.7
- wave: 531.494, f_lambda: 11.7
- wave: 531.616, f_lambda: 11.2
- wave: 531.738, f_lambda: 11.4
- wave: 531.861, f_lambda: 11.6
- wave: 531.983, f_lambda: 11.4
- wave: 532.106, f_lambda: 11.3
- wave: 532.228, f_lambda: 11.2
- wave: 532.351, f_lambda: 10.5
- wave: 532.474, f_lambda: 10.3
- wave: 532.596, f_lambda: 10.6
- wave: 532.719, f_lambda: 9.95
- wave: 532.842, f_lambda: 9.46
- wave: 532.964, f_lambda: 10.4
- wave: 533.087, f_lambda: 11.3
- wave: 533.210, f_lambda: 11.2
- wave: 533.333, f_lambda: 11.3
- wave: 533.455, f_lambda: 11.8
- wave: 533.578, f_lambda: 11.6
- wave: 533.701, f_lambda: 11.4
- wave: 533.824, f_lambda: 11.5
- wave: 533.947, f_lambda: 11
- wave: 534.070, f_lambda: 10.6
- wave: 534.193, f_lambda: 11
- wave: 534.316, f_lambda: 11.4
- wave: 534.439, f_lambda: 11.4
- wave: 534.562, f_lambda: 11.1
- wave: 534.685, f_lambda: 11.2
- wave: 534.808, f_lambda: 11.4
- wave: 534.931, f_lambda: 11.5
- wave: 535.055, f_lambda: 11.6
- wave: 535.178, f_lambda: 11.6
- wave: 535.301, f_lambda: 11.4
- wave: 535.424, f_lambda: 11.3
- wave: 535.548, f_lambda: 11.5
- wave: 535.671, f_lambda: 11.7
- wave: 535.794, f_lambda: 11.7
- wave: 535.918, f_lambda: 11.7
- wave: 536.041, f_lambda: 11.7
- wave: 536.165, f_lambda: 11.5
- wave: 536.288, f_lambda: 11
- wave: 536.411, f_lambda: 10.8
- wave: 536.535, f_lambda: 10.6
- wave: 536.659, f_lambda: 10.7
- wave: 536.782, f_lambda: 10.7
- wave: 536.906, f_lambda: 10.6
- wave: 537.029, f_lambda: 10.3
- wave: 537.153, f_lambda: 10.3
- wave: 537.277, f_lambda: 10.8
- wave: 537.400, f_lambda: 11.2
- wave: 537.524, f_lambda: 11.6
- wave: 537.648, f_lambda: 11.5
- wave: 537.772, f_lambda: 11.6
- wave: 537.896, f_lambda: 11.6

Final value 0.533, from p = 10.8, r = 11.5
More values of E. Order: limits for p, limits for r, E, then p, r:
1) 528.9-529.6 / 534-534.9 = 0.472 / 11.8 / 11.2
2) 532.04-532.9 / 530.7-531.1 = 0.544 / 10.5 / 11.4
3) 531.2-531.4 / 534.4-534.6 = 0.482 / 11.7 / 11.3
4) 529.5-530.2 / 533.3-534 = 0.516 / 11.1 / 11.5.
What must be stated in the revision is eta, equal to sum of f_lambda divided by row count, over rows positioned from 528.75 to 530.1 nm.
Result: 11.5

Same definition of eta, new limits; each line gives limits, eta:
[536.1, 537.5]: 10.8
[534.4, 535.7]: 11.4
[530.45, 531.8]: 11.5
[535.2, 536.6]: 11.4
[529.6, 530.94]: 11.2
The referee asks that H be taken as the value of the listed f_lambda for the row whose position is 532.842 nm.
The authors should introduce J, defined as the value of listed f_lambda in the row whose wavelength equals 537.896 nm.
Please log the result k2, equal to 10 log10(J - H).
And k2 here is 3.3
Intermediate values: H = 9.46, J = 11.6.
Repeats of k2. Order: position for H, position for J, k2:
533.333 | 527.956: -5.2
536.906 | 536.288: -4.0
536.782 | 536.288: -5.2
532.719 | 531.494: 2.4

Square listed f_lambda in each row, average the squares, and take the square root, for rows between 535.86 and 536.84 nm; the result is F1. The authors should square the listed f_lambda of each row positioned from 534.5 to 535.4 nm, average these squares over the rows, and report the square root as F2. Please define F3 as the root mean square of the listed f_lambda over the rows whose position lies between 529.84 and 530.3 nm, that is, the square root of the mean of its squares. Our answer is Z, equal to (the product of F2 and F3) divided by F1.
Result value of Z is 11.4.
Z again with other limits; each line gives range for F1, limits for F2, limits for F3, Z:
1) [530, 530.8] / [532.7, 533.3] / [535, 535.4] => 10.7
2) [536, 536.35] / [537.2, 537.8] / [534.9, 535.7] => 11.5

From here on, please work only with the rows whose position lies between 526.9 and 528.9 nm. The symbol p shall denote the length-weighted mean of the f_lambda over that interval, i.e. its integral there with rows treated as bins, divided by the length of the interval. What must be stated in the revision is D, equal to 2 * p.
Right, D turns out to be 22.2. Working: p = 11.1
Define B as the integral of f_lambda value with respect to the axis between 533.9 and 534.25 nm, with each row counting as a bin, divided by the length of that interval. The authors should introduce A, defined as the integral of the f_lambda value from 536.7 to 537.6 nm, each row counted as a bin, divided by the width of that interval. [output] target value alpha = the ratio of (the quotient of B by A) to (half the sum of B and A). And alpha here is 0.093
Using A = 10.8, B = 10.9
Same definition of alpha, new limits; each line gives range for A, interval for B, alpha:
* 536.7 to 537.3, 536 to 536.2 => 0.099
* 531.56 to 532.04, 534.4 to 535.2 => 0.088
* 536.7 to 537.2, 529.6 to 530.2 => 0.098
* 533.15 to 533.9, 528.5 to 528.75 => 0.089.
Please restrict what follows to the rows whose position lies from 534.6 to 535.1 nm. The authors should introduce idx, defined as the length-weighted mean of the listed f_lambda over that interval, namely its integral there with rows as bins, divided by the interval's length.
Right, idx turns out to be 11.4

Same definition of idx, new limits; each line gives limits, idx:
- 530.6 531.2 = 11.5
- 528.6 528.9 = 11.9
